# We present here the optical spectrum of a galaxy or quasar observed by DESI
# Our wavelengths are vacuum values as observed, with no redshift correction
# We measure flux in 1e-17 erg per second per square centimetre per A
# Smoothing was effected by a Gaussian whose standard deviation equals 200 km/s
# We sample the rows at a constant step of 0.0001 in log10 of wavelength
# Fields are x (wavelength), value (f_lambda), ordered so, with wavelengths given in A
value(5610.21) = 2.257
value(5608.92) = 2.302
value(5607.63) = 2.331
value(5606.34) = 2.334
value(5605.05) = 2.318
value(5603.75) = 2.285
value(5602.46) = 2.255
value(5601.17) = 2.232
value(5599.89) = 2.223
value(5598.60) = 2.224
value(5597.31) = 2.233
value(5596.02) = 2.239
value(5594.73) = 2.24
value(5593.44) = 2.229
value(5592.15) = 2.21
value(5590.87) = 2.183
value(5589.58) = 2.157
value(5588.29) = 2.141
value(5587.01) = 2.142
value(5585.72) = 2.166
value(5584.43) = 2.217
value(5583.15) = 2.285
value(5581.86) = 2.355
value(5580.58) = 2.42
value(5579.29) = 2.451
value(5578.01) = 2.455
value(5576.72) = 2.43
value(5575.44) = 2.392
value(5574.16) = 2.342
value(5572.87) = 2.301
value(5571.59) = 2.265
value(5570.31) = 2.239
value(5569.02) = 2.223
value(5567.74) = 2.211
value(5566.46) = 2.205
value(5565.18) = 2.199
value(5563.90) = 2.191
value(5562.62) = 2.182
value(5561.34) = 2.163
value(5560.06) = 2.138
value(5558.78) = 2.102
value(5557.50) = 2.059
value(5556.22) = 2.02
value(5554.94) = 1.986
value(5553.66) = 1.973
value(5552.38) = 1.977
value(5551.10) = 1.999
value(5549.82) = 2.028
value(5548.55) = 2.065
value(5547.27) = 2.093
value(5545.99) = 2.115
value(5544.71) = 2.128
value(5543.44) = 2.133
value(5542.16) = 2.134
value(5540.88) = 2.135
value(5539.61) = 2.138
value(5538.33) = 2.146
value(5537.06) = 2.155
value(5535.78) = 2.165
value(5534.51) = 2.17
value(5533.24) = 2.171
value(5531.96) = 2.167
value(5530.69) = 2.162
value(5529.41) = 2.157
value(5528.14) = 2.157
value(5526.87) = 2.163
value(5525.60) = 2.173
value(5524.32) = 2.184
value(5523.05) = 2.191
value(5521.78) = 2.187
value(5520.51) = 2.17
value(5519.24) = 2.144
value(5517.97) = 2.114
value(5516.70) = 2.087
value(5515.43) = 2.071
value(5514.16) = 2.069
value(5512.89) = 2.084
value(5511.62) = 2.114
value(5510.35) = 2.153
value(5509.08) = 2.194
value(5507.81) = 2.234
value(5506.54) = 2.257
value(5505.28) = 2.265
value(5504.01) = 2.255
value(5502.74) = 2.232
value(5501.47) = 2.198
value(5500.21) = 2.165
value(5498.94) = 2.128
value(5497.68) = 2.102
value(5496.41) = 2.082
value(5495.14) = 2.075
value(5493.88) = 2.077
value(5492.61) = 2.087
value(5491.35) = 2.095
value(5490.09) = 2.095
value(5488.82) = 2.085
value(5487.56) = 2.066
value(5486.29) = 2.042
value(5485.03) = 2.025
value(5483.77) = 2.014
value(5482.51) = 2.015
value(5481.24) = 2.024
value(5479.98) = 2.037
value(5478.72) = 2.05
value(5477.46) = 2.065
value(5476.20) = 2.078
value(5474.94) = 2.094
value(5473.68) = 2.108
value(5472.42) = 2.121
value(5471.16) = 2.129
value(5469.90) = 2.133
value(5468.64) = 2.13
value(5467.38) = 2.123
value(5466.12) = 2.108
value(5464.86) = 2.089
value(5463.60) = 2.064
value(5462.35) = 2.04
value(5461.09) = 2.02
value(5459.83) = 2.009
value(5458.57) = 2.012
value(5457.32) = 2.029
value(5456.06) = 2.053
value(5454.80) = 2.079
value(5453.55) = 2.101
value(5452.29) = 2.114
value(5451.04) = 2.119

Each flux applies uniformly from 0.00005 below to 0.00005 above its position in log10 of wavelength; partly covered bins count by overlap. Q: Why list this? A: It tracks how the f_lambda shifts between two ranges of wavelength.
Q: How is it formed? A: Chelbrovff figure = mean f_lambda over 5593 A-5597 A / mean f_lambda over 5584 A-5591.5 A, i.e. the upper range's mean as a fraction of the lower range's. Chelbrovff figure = 1.03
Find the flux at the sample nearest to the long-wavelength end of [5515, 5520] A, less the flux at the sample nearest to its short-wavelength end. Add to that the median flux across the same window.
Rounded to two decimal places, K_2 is 2.17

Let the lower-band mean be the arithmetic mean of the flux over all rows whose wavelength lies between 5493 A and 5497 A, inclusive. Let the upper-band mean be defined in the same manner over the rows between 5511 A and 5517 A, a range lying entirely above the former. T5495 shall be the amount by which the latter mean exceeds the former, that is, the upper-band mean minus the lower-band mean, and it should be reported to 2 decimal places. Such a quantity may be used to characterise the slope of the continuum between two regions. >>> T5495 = 0.01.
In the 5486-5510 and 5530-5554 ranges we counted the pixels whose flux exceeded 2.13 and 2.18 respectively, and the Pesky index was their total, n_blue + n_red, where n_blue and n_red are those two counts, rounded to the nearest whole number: 8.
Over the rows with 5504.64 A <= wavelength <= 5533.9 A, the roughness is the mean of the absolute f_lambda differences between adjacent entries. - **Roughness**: 0.0166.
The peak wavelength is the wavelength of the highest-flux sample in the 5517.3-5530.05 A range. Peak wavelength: 5523.05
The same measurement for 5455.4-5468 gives 5467.38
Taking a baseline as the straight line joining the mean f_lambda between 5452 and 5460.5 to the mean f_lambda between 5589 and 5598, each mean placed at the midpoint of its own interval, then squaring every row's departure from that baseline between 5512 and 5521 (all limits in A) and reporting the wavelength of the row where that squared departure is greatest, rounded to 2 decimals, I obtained 5514.16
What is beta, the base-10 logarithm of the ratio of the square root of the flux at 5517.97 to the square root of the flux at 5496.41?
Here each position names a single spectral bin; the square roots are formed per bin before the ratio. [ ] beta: 0.003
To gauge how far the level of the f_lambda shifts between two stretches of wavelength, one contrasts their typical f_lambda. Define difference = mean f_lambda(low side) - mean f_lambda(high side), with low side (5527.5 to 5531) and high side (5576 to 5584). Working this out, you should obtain -0.24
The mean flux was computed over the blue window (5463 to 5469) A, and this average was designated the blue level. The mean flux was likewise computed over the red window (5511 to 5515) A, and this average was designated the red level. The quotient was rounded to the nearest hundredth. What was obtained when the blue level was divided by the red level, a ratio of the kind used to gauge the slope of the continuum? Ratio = 1.01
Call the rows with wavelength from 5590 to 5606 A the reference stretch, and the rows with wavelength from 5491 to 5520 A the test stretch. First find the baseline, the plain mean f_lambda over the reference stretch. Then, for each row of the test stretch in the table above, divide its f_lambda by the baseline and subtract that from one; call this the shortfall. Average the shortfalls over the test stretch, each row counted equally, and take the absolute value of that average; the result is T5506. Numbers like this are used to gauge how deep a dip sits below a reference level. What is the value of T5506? 0.043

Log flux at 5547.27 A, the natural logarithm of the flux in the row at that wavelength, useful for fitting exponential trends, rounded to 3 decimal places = 0.739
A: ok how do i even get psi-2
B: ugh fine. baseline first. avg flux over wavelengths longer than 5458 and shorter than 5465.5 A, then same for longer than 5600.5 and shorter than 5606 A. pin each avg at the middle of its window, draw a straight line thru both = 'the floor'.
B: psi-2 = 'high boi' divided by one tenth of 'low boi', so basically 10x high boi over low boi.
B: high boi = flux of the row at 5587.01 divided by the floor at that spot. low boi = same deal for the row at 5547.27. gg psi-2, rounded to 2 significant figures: 9.9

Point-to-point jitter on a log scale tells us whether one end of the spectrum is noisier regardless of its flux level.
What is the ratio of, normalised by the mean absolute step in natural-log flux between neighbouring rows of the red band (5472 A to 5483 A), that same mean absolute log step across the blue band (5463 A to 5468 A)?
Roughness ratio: 1.5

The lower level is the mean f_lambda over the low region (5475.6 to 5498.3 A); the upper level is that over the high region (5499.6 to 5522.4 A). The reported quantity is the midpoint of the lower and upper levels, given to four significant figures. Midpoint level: 2.114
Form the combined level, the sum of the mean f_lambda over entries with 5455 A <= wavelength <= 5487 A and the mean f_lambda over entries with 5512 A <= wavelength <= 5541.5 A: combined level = 4.21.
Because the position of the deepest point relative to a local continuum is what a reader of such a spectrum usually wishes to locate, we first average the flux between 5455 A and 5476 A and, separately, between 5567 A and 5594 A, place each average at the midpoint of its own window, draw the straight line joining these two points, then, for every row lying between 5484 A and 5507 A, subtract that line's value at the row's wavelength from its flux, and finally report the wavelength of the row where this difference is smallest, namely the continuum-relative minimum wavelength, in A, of 5485.03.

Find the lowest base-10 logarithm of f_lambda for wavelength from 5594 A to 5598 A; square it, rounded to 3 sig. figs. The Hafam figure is 0.122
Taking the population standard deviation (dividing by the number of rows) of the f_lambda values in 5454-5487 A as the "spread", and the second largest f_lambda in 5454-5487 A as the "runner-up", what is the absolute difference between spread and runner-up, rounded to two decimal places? 2.09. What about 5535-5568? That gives 2.13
